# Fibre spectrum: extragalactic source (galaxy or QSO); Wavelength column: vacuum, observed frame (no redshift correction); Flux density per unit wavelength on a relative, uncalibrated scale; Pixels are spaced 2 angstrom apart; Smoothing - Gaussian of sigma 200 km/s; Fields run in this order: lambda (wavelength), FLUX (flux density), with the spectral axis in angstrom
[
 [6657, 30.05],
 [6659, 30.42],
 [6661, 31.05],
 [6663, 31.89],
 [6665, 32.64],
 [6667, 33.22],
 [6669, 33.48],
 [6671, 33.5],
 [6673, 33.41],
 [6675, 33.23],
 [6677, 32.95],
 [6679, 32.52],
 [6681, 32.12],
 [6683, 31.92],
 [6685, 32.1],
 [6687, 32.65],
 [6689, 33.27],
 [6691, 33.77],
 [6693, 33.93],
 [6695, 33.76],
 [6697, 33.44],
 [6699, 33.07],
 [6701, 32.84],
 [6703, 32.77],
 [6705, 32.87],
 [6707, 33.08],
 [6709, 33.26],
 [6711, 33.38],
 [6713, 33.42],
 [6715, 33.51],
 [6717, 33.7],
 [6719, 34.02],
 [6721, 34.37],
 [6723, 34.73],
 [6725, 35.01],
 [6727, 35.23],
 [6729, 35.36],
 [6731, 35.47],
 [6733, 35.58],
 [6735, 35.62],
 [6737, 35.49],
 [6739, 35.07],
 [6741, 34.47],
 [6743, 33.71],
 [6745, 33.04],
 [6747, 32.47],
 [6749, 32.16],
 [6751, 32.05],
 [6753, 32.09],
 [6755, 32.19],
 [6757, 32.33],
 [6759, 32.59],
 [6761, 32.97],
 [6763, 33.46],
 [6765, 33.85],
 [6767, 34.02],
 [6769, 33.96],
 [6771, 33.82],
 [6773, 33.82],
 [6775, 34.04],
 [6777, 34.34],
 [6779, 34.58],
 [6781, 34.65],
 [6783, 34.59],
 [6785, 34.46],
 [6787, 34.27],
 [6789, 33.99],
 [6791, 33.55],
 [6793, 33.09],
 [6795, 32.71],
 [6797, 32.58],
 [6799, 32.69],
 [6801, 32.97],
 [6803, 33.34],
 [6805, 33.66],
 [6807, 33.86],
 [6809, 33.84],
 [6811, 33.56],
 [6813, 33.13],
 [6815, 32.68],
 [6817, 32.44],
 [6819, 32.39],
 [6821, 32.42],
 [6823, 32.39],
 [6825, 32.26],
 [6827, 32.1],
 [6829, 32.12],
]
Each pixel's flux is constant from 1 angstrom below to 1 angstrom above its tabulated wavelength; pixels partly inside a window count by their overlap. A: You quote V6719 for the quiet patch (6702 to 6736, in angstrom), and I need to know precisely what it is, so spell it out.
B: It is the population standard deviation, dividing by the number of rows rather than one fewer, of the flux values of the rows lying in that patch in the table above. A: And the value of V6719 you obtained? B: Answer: 1.00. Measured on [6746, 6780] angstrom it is 0.87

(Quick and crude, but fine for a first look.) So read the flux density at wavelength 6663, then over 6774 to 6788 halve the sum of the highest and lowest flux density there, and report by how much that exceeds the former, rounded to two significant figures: 2.5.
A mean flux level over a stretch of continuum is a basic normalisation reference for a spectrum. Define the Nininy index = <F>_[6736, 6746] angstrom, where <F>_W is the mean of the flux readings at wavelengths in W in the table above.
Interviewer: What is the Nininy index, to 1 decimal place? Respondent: 34.4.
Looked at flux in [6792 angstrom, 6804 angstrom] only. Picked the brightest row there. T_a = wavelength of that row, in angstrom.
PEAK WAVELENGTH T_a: 6803 angstrom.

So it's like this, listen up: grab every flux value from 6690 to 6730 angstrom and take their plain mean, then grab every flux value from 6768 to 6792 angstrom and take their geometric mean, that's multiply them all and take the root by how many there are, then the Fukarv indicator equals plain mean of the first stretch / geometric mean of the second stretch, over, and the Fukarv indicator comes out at 0.99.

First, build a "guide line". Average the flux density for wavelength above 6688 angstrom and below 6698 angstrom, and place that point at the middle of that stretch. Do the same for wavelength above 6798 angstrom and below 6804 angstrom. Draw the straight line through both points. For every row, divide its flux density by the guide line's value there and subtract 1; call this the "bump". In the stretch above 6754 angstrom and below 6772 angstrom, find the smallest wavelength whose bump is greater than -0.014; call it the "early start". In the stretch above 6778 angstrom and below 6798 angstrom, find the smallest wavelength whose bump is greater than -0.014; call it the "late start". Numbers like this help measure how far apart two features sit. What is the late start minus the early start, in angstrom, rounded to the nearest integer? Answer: 18 angstrom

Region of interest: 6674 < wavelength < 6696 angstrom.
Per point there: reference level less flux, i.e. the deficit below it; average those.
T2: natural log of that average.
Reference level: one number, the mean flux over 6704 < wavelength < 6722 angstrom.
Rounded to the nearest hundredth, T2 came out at -0.54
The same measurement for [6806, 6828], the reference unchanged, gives -0.37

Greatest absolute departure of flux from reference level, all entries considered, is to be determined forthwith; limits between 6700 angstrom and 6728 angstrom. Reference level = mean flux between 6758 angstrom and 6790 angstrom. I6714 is 1.3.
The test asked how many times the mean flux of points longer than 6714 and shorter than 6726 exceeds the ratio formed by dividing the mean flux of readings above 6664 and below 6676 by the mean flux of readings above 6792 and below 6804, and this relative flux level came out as 33.9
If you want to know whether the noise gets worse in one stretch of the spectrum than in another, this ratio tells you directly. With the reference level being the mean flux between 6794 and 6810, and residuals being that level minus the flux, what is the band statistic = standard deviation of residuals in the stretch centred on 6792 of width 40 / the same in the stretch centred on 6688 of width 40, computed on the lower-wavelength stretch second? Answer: 1.2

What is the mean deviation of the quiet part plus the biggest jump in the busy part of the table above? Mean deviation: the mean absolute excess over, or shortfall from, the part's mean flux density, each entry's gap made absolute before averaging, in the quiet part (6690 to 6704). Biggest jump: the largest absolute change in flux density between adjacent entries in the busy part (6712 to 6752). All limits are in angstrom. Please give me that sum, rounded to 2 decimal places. 1.17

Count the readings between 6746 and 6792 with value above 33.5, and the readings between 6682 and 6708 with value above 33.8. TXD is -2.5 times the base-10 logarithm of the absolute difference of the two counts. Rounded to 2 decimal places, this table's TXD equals -2.78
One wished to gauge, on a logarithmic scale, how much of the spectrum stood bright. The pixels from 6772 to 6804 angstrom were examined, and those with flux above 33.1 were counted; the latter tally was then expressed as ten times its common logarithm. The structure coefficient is 10.4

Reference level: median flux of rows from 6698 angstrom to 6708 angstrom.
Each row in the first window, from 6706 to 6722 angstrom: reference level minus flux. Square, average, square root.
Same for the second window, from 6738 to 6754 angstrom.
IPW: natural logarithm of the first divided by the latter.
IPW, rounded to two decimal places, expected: -0.31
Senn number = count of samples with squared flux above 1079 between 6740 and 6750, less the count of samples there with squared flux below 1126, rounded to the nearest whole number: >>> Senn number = 0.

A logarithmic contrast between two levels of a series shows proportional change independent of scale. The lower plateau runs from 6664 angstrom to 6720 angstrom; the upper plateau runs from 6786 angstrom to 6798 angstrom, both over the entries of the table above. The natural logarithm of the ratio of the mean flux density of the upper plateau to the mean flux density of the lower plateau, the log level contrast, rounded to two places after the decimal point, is 0.01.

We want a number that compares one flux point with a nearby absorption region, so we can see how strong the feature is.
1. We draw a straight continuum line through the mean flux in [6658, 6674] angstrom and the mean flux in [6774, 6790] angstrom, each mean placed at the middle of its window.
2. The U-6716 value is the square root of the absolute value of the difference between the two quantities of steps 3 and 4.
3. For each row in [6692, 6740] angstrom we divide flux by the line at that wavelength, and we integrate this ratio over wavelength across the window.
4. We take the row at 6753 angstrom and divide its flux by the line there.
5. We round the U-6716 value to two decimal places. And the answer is 6.95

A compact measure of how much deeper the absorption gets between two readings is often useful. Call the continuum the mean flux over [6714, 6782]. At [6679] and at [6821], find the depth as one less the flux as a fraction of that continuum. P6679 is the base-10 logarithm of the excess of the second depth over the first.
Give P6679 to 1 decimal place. -2.5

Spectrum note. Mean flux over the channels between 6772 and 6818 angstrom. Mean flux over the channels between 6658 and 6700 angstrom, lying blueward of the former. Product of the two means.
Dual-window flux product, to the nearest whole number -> 1101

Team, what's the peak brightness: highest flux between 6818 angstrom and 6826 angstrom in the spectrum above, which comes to 32.42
